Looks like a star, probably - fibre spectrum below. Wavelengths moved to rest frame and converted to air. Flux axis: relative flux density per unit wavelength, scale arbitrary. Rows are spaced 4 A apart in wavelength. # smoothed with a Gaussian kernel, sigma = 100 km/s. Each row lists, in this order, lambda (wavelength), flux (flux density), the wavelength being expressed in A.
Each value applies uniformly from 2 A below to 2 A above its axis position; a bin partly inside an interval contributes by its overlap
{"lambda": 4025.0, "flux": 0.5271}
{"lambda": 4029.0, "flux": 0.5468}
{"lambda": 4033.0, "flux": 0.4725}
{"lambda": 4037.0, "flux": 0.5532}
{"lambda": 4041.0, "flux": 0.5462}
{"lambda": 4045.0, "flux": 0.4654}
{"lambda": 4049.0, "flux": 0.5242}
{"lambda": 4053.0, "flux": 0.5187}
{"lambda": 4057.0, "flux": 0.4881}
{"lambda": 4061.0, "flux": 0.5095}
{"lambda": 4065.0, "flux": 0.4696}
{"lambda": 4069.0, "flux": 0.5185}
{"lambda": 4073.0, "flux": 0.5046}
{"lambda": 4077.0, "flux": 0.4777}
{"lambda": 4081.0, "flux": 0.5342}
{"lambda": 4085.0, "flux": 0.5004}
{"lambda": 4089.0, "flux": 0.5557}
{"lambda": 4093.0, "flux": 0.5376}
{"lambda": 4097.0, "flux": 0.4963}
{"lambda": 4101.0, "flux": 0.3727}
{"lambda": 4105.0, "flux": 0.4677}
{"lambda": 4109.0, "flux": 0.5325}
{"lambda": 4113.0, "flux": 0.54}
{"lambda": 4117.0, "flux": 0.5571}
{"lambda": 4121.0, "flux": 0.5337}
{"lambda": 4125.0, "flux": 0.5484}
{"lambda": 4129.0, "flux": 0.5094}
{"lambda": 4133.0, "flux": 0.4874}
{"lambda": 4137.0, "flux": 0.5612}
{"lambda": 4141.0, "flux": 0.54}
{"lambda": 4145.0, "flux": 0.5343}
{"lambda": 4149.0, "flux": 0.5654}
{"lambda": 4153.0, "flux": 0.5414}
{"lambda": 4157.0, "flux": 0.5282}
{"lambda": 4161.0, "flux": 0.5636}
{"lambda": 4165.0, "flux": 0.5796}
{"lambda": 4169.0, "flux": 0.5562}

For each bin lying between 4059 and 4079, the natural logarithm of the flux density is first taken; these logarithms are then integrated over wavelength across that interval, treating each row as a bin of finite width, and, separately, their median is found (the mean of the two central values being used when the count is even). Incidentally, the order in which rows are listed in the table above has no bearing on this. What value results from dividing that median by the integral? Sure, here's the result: 0.0487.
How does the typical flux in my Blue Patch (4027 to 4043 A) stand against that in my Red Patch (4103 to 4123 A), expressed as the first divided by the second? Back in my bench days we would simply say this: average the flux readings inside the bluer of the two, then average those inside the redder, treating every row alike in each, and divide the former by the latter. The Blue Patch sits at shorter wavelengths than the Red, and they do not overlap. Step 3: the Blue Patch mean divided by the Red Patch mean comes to 1.01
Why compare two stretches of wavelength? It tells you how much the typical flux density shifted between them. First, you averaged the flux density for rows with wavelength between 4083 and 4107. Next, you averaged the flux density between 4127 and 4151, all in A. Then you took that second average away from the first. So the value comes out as -0.04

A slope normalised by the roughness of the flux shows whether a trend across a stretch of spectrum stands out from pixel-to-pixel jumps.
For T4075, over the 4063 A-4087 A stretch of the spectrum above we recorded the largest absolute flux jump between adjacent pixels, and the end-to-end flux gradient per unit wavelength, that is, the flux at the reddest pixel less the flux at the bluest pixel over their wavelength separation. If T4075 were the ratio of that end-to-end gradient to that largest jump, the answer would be 0.03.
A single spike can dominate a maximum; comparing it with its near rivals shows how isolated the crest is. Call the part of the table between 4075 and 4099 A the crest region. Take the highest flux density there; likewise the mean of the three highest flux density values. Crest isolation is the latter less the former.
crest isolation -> -0.013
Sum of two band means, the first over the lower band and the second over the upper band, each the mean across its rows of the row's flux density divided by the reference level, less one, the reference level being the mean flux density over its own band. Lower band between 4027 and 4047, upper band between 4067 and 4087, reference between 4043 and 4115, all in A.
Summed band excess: 0.04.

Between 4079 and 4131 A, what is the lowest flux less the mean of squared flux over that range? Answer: 0.11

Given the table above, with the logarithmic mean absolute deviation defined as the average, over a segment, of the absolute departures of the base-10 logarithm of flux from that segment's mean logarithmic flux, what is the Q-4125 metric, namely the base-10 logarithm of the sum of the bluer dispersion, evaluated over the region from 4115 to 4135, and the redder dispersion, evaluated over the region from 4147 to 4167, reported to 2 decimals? -1.49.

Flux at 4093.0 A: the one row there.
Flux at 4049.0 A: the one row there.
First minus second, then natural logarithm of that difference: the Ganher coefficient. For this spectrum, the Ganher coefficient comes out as -4.3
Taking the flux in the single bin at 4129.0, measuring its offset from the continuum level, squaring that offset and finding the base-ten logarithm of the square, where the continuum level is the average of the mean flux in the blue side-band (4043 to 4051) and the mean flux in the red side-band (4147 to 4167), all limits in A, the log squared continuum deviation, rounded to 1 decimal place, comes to -3.6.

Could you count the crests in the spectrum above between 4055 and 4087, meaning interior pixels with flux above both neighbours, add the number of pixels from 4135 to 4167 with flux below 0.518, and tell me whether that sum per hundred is 0.030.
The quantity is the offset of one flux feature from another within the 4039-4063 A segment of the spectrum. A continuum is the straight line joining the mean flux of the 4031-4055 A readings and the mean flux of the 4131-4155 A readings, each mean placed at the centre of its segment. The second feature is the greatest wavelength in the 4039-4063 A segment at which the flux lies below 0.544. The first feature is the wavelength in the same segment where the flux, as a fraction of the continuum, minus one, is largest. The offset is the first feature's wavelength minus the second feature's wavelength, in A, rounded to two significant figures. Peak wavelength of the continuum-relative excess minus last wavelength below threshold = -20 A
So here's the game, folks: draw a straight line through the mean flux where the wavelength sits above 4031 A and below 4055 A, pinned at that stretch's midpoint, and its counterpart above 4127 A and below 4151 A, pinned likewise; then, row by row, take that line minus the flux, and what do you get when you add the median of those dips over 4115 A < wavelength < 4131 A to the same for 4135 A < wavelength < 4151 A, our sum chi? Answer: -0.03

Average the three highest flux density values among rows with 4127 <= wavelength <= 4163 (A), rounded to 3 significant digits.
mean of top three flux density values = 0.563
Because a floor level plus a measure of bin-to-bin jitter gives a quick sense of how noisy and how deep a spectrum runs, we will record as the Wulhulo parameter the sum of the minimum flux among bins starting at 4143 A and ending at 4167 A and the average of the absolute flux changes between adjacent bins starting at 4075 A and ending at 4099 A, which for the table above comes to 0.569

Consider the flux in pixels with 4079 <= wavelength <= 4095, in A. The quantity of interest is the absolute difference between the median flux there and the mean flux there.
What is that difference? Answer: 0.004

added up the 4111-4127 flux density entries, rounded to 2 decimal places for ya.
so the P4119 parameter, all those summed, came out 2.18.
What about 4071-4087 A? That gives 2.02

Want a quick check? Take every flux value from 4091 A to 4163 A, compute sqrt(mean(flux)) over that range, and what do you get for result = 0.723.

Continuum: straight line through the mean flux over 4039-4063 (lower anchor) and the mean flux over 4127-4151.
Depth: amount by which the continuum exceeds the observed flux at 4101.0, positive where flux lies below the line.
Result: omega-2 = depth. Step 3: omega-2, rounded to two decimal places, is 0.15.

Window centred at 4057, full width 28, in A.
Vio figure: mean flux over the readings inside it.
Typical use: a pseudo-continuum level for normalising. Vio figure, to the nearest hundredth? 0.50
